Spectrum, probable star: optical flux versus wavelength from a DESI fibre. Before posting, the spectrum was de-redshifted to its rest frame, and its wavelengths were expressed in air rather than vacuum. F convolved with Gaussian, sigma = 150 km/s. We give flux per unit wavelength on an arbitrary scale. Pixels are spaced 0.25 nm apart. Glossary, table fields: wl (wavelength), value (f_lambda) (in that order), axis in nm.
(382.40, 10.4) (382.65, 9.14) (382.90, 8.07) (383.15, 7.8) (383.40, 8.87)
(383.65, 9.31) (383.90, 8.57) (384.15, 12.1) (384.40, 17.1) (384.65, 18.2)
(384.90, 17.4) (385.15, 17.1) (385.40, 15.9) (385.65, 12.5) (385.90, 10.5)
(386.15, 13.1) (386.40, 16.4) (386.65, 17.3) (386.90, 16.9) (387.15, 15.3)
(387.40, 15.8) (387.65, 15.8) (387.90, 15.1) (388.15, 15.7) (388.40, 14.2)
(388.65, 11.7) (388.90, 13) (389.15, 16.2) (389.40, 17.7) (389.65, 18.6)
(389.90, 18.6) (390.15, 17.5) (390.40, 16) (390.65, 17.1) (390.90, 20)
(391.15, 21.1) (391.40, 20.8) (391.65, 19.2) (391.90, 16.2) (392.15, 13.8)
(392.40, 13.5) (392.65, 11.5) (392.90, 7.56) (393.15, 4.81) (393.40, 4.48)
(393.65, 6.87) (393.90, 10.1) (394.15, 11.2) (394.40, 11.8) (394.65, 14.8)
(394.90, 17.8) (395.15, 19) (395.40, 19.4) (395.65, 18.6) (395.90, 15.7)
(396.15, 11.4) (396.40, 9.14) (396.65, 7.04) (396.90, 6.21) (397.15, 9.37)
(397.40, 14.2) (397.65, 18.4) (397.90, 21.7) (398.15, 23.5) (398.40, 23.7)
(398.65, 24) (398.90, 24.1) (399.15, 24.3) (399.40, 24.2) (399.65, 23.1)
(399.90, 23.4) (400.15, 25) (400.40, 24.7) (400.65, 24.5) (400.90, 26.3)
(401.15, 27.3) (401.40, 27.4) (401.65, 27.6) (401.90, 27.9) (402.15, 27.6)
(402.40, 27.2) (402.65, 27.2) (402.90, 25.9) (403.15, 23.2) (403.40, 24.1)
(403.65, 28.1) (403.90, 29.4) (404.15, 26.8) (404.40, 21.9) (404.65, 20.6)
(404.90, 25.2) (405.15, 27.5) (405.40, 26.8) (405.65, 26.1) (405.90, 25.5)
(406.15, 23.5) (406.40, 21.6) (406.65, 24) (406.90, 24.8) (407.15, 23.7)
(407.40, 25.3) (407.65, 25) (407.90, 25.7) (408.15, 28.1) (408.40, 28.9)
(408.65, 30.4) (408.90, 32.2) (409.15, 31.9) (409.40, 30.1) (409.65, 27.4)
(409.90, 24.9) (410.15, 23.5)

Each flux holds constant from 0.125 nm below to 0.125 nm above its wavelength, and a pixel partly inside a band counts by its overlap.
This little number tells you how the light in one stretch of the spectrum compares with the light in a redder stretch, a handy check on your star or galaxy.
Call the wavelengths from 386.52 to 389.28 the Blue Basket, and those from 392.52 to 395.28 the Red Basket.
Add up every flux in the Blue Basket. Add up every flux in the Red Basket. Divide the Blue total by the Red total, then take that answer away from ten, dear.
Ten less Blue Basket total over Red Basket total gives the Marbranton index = 8.6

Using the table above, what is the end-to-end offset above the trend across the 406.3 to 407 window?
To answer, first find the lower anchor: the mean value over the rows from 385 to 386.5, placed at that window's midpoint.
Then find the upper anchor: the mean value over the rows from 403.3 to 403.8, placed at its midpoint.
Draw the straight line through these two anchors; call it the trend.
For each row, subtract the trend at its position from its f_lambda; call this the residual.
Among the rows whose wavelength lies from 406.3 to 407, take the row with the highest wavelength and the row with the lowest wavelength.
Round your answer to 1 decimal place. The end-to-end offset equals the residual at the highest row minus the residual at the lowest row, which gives 2.9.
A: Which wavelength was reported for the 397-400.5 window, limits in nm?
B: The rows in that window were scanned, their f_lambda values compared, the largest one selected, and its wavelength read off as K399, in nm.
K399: 400.15 nm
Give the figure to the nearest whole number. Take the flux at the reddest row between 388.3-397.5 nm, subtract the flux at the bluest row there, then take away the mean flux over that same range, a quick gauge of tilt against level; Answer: -14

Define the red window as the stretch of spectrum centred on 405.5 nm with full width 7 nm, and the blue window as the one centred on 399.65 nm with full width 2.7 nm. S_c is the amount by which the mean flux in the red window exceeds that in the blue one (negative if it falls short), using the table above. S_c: 1.6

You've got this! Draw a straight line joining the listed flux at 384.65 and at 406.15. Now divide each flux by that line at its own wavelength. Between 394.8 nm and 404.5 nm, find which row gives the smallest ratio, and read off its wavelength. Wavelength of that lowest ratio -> 396.90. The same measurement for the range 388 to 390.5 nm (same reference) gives 388.65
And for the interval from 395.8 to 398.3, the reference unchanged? 396.90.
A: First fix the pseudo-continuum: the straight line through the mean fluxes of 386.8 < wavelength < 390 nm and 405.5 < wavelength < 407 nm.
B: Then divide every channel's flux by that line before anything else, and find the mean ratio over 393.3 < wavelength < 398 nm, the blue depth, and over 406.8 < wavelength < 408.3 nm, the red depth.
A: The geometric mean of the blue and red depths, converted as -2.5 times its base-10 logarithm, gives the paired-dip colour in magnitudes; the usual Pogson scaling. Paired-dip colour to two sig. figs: 0.20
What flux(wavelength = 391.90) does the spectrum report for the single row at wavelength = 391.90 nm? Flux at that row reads 16.2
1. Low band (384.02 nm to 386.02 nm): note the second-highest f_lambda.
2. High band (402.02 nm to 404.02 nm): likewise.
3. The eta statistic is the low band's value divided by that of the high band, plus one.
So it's 1.62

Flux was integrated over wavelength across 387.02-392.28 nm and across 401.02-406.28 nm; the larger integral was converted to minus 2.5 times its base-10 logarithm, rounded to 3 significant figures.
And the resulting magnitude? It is -5.34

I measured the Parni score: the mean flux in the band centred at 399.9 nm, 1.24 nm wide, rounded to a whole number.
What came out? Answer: 24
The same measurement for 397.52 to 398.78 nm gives 22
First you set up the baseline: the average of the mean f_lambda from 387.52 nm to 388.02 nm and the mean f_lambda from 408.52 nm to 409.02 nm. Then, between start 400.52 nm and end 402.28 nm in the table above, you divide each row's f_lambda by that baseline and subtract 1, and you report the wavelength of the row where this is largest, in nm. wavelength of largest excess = 401.90 nm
